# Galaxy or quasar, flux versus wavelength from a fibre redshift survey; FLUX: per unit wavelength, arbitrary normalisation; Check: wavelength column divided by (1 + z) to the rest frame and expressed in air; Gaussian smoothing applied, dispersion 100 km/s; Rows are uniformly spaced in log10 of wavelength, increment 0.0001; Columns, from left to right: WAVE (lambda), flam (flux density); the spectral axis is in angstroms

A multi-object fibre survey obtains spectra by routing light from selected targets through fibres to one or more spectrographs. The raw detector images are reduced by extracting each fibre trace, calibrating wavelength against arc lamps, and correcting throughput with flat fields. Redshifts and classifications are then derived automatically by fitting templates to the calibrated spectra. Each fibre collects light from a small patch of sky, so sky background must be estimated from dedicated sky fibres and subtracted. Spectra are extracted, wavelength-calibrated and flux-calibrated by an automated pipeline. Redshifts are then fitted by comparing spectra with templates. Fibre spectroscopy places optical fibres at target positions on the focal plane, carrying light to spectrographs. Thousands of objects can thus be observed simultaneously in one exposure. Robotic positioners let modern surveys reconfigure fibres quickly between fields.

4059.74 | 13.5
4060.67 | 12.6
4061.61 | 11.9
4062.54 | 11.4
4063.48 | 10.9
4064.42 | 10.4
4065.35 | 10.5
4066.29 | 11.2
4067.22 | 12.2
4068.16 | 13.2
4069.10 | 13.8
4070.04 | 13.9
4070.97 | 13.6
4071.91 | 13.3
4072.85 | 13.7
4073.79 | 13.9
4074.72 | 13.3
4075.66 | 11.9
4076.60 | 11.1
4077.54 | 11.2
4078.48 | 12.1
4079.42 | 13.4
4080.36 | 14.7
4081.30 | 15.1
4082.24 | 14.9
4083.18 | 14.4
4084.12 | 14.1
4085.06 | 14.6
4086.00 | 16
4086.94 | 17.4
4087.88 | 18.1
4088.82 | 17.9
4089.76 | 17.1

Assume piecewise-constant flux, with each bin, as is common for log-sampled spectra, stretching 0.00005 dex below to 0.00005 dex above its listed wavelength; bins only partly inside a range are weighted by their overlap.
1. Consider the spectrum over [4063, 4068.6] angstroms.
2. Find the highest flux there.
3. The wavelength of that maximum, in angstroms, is 4068.16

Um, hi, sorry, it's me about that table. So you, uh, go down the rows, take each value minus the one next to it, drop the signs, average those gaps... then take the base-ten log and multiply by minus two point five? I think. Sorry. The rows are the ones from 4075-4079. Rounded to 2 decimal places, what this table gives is 0.55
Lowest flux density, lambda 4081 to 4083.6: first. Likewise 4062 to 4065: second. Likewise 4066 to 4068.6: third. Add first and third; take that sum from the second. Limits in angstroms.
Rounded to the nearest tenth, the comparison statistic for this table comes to -15.2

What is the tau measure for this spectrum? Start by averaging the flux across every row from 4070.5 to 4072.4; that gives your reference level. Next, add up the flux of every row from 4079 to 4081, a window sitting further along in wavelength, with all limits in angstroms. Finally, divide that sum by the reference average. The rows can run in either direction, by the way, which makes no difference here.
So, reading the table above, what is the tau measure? 2.09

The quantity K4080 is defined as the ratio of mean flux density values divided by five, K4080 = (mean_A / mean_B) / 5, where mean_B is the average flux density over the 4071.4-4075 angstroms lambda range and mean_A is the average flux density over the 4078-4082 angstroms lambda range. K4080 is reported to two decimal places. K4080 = 0.20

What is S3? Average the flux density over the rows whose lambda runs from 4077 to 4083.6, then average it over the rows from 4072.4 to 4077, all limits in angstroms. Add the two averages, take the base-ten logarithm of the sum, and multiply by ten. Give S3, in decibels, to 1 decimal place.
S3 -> 14.2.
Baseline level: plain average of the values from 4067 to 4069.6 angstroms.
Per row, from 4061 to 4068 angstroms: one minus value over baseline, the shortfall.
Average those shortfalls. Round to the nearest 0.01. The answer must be 0.14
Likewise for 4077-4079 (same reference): 0.11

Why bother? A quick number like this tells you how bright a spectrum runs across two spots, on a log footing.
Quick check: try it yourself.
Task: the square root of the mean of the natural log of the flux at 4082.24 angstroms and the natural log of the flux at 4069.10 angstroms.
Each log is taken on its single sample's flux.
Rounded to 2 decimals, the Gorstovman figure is 1.63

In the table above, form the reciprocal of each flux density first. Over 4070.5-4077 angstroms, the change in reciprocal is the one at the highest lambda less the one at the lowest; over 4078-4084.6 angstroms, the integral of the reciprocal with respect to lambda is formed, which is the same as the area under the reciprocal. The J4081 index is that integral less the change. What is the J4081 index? 0.45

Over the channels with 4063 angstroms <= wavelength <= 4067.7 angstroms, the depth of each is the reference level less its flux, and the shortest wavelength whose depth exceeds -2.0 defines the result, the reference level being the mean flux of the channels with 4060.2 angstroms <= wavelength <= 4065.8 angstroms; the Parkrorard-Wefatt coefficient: 4063.48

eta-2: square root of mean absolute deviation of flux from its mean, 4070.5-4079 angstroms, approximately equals 0.99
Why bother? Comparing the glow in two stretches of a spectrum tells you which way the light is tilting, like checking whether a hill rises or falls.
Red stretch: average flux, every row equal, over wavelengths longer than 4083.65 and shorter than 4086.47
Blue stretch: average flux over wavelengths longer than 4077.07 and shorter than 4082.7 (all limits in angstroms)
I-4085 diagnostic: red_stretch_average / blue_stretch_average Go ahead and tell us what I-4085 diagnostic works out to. 1.10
